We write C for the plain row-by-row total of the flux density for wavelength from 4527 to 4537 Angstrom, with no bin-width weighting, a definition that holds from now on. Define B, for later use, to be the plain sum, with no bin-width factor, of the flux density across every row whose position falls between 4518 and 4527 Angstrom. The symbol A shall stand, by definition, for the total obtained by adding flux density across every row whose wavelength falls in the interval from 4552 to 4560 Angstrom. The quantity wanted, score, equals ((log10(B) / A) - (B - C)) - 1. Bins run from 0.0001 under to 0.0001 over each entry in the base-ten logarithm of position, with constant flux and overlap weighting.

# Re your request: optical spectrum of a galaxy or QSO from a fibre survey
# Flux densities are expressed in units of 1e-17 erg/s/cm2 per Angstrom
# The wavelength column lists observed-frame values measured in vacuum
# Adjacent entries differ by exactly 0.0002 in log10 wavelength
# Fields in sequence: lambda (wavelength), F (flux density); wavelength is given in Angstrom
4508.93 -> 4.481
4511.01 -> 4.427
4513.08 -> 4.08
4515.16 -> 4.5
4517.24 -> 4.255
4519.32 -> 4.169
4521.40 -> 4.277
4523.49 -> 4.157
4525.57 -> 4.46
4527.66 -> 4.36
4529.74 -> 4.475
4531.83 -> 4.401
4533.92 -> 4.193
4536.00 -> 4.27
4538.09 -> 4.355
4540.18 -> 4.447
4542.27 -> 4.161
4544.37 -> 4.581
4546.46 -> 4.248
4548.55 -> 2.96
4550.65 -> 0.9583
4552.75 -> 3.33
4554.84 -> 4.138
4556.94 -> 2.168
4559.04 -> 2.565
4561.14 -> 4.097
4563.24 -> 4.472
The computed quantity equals 4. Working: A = 12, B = 17.1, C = 22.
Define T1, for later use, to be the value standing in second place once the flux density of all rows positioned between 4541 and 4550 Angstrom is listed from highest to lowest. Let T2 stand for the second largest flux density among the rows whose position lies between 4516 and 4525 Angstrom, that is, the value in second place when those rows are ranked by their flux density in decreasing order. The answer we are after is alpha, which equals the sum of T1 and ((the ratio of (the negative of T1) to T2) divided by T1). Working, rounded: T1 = 4.248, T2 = 4.255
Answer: 4.01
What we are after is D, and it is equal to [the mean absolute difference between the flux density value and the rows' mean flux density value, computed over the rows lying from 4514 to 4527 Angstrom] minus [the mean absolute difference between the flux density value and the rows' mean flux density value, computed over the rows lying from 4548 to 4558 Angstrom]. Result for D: -0.8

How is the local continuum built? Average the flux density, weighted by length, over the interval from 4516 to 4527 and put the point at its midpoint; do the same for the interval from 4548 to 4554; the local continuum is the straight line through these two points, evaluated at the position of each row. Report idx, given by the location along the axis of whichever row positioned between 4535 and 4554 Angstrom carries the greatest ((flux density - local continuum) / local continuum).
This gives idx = 4544.37 Angstrom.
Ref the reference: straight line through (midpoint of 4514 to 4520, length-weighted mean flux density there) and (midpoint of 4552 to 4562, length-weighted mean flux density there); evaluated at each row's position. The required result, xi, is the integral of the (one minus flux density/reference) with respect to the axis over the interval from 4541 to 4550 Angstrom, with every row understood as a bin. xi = -0.8 Angstrom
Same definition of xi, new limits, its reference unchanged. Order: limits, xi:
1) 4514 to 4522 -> 0.0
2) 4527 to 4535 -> -0.9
